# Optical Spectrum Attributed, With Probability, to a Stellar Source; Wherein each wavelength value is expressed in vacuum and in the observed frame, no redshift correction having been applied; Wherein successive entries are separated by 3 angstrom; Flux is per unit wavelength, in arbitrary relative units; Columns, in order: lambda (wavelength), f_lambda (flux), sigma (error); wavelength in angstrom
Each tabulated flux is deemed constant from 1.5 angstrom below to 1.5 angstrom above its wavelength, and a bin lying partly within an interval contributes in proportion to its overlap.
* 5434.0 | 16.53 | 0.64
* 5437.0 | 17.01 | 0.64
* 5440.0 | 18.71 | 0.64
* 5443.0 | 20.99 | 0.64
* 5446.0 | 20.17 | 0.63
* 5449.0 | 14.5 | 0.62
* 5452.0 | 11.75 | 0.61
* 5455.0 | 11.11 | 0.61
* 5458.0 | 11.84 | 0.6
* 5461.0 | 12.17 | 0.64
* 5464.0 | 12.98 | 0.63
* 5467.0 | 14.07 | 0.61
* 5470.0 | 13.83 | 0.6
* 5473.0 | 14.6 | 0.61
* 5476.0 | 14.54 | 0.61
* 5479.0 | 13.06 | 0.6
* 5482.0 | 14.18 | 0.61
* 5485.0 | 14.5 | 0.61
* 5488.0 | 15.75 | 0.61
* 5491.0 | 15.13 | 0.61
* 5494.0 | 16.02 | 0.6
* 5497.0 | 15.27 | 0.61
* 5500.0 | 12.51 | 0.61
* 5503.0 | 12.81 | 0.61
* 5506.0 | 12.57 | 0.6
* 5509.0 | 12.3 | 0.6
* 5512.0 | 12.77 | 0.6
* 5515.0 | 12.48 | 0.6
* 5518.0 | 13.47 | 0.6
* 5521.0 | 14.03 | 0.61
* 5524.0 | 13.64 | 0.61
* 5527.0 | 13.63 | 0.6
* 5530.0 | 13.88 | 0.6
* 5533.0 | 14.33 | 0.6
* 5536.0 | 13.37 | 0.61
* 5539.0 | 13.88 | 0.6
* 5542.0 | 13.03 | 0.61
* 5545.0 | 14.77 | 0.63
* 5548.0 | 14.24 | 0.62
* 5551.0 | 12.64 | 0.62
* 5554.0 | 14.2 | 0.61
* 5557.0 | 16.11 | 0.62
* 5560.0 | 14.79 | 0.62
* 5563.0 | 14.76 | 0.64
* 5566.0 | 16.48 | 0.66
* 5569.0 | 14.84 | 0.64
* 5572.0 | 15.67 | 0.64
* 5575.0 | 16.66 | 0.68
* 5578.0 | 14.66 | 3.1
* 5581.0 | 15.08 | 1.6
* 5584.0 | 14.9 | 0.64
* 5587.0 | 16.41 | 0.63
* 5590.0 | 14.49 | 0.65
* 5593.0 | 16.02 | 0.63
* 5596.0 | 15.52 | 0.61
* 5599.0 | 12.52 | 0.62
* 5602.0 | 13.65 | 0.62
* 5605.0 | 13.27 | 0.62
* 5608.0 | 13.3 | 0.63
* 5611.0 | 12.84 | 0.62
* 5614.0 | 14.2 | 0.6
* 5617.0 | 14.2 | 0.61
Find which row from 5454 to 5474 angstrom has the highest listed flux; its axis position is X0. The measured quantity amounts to 5473.0 angstrom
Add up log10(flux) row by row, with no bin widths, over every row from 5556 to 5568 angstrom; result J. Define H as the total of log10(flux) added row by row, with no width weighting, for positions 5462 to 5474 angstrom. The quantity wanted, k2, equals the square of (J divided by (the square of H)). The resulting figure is 0.052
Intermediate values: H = 4.57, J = 4.76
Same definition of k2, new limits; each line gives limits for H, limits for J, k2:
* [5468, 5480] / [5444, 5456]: 0.048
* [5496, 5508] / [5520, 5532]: 0.051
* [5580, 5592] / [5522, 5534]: 0.042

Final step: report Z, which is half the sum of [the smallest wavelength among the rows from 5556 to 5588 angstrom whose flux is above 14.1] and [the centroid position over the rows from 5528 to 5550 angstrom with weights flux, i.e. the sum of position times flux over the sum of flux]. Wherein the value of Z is 5548.0 angstrom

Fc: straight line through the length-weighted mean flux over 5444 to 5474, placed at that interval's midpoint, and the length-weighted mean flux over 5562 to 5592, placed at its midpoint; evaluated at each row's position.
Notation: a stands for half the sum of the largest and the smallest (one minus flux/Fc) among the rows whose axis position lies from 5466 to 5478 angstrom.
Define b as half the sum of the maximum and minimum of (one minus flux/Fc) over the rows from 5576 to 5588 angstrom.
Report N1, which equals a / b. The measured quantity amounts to 6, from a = -0.02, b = 0.00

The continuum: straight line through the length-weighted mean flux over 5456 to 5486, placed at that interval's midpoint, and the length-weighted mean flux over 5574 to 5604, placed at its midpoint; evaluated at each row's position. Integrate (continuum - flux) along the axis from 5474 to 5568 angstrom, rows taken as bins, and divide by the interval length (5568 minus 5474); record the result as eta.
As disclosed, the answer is 0.08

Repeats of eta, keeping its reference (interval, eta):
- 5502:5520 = 1.23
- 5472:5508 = -0.46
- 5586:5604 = 0.33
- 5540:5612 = 0.15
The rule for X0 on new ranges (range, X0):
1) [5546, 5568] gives 5566.0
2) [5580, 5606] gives 5587.0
